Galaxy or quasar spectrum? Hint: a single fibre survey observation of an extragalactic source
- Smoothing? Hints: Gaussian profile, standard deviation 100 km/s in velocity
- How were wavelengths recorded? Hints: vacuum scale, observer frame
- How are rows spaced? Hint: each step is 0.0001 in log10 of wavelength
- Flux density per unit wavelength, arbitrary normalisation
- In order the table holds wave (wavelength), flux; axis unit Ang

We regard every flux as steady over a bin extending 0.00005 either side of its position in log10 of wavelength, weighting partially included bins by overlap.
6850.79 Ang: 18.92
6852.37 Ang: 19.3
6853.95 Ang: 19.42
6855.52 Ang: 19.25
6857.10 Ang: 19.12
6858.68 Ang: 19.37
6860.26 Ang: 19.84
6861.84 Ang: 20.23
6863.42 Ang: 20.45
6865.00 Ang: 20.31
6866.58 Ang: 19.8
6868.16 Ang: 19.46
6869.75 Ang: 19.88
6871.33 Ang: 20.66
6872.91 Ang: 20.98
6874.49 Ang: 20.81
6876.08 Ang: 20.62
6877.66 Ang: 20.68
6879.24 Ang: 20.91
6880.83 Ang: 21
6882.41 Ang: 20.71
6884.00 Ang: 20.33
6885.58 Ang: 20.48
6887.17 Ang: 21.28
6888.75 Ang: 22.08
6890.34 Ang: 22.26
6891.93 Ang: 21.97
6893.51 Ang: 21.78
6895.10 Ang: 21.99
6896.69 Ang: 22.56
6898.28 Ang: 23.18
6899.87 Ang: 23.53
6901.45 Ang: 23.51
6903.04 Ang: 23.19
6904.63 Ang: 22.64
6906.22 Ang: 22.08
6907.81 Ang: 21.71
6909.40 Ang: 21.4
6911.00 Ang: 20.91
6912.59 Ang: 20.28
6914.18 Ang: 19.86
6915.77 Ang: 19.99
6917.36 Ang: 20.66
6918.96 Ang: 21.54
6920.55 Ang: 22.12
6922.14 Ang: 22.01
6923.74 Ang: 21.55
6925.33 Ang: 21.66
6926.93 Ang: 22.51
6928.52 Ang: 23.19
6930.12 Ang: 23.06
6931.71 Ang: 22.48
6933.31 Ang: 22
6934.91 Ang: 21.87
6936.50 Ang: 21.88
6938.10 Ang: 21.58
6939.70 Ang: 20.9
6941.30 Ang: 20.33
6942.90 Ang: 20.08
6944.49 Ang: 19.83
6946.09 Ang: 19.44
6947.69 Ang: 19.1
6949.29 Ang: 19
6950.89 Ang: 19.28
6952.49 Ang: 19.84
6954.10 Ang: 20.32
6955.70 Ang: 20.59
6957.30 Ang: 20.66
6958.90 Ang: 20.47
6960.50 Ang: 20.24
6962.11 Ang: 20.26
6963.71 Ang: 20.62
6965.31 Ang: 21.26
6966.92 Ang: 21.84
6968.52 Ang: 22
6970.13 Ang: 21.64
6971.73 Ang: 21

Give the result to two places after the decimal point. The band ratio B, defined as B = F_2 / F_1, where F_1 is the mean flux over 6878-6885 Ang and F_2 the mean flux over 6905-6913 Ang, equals 1.03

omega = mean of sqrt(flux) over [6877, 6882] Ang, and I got 4.57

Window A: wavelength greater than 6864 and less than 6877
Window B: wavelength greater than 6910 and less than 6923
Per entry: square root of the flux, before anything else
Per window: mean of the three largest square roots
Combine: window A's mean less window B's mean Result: -0.12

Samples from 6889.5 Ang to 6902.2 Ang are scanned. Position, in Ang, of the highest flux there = 6899.87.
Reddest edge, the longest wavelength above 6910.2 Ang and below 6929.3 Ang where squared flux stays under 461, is 6917.36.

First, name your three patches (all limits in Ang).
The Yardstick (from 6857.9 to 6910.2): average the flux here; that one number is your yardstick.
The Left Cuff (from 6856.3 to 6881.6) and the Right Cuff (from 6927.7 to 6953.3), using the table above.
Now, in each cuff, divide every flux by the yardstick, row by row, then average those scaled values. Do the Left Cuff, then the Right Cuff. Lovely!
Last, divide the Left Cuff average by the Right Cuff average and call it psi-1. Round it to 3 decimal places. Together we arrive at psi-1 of 0.971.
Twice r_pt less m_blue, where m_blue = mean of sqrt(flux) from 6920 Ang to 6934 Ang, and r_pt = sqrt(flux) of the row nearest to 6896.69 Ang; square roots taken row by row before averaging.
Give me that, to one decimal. 4.8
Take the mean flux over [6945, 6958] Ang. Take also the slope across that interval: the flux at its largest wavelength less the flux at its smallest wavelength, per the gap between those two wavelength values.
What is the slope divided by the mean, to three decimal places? 0.006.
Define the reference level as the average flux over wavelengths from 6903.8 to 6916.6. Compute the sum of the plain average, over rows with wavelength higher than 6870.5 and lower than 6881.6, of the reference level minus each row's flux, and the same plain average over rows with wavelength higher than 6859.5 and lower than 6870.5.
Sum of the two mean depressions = 1.4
